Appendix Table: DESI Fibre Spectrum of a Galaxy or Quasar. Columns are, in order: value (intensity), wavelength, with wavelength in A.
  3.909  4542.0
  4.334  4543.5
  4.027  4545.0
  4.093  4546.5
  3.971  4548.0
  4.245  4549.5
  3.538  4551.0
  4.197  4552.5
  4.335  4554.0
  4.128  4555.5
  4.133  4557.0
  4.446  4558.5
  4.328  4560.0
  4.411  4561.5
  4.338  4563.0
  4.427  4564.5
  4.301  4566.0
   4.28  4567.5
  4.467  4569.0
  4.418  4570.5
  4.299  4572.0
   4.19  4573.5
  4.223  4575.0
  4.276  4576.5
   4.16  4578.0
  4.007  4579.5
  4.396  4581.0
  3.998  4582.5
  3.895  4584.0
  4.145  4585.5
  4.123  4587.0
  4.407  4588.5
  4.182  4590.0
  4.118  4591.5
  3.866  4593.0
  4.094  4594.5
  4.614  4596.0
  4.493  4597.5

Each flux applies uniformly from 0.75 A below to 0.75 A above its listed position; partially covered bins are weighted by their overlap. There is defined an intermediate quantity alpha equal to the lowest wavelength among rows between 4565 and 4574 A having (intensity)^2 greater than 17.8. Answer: 4566.0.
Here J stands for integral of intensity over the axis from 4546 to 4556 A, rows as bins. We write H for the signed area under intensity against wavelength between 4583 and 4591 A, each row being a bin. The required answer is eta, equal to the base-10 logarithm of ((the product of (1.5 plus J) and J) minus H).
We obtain 3.2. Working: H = 33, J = 41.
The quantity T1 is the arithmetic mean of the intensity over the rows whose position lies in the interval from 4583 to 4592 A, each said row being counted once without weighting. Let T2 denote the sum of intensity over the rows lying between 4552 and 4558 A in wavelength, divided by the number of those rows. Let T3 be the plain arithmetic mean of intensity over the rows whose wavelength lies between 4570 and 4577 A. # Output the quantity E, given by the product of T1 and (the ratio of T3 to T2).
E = 4.23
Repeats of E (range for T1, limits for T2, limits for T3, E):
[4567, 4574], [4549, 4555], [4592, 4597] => 4.45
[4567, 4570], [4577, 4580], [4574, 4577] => 4.55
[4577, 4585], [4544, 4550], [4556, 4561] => 4.31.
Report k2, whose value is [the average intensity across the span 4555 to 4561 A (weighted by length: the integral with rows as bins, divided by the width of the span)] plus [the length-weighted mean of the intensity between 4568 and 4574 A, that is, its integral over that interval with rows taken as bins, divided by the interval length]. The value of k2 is 8.62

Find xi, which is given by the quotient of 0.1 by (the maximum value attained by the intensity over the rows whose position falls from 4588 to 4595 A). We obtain 0.0227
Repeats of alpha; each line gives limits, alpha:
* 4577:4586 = 4581.0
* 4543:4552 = 4543.5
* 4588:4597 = 4588.5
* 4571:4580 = 4572.0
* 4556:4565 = 4558.5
